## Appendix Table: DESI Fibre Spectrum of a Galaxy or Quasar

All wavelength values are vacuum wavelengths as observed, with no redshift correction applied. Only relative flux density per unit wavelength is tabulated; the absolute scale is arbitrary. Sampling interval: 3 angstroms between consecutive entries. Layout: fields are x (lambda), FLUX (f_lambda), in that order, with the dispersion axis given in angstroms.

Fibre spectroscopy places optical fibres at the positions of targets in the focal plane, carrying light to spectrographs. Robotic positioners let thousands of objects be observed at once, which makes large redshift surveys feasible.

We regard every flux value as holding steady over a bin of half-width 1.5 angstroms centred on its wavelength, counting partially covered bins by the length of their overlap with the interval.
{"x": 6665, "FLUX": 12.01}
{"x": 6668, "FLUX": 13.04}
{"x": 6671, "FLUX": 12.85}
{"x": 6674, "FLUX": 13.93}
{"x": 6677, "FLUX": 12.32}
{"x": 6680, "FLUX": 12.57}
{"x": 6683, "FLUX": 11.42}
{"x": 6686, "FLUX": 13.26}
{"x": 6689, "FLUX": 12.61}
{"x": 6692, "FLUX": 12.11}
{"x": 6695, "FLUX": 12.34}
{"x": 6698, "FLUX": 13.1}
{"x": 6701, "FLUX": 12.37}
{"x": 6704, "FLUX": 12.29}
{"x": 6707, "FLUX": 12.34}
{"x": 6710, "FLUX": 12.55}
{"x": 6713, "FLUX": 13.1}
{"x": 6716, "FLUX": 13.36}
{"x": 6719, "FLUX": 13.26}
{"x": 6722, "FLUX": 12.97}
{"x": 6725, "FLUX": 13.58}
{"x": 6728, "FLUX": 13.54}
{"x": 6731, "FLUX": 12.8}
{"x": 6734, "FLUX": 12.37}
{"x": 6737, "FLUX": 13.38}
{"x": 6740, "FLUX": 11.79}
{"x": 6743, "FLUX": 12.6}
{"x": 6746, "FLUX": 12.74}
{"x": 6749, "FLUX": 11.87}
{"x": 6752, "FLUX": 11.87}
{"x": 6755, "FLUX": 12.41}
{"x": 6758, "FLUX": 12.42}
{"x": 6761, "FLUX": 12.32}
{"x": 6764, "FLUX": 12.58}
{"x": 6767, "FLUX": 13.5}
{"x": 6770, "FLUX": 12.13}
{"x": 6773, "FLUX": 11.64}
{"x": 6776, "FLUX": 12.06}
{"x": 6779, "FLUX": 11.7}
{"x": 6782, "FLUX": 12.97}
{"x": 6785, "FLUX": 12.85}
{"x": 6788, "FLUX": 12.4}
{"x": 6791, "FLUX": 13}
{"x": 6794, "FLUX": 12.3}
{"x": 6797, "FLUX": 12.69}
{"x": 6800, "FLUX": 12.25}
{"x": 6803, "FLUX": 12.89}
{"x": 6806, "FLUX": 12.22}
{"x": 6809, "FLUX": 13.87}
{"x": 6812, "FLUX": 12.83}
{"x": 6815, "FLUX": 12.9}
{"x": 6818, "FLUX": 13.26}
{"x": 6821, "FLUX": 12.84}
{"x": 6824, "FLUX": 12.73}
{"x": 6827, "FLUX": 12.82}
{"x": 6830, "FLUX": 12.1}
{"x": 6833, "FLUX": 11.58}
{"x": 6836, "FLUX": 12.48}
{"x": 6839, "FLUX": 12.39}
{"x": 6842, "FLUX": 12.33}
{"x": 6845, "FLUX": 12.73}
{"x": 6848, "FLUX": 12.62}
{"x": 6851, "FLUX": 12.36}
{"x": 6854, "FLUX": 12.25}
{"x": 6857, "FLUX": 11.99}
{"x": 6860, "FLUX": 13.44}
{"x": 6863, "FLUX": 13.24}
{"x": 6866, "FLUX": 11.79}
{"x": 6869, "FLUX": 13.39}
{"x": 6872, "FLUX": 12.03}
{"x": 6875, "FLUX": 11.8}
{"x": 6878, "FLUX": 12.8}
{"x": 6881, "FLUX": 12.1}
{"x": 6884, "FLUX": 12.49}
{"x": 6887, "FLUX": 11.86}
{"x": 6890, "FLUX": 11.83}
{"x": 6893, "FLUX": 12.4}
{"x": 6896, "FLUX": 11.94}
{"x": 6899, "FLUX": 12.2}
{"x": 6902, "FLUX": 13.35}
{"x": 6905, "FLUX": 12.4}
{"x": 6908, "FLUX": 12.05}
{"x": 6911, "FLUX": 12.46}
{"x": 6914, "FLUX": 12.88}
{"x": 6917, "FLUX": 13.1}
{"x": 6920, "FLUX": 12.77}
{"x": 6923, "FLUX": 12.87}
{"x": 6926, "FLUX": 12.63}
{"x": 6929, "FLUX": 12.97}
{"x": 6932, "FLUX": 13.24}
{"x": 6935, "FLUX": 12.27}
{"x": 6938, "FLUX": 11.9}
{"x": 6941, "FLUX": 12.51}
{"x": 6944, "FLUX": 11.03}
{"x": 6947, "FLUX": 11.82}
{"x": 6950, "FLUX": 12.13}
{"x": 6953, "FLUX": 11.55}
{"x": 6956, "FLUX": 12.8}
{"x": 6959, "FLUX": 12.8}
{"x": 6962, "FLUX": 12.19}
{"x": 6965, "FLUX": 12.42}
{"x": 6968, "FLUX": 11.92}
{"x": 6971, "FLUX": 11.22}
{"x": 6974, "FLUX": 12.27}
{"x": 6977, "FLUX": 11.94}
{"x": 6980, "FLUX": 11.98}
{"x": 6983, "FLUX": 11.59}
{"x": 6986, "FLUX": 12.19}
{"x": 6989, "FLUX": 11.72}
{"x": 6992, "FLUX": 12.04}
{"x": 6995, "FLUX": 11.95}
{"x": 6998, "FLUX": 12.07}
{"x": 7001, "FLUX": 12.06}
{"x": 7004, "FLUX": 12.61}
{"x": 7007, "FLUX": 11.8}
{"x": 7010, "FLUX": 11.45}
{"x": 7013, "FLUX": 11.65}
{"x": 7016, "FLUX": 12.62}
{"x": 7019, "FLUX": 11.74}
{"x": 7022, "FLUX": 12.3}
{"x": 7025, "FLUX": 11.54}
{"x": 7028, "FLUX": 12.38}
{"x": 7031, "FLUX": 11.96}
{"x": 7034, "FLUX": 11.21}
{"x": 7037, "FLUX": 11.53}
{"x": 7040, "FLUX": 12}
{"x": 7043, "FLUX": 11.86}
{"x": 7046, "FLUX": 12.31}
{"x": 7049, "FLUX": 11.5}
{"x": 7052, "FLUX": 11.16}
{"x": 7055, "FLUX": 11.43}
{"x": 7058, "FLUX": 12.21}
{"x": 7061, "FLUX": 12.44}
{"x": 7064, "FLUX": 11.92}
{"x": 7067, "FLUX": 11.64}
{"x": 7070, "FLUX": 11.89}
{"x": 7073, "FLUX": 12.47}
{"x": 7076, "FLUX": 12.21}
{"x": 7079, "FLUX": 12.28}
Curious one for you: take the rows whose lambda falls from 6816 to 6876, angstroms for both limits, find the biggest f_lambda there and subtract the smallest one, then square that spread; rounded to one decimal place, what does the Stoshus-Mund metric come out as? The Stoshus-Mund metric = 3.5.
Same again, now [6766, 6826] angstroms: 5.0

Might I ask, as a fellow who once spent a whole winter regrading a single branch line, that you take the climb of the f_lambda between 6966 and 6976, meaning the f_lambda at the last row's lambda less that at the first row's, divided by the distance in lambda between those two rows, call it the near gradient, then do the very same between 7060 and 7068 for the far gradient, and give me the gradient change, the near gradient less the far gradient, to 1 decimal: 0.2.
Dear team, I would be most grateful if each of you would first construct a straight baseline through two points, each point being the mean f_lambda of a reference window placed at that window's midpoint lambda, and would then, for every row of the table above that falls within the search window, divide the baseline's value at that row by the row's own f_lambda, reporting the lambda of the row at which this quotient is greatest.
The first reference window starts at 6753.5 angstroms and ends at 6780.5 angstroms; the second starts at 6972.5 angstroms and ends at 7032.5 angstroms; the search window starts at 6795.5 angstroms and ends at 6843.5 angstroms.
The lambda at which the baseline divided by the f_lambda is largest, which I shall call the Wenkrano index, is 6833 angstroms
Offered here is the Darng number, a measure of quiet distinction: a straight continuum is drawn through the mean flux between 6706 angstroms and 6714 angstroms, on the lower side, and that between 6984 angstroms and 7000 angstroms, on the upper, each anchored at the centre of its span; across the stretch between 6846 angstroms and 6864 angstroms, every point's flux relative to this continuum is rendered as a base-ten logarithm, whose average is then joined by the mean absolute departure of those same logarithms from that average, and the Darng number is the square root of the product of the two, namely 0.013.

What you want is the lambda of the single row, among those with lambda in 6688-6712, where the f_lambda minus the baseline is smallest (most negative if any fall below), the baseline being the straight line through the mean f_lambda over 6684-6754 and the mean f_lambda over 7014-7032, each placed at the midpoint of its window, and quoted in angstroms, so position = 6692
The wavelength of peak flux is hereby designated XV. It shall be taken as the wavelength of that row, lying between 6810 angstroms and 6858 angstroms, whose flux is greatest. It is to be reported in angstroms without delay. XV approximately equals 6818 angstroms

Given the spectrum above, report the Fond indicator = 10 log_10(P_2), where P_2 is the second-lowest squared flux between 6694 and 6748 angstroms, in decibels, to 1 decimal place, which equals 21.8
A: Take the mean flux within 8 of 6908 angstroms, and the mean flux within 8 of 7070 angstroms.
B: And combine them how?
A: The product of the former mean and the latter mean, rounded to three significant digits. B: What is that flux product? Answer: 152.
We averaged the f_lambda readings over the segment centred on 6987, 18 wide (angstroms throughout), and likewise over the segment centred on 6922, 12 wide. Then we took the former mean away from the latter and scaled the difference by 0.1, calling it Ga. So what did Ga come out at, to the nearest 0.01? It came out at 0.09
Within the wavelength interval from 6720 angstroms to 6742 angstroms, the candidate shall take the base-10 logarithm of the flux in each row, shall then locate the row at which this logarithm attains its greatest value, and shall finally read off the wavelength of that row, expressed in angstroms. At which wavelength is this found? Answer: 6725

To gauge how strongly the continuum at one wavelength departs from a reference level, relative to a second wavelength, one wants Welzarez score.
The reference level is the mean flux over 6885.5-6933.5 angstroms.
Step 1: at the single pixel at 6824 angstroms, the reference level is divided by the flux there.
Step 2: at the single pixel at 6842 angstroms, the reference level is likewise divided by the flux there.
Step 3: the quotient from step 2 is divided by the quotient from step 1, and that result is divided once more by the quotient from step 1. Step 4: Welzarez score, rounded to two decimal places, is 1.05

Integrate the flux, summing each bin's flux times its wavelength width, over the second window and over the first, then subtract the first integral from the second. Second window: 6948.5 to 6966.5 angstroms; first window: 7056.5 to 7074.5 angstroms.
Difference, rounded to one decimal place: 4.0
